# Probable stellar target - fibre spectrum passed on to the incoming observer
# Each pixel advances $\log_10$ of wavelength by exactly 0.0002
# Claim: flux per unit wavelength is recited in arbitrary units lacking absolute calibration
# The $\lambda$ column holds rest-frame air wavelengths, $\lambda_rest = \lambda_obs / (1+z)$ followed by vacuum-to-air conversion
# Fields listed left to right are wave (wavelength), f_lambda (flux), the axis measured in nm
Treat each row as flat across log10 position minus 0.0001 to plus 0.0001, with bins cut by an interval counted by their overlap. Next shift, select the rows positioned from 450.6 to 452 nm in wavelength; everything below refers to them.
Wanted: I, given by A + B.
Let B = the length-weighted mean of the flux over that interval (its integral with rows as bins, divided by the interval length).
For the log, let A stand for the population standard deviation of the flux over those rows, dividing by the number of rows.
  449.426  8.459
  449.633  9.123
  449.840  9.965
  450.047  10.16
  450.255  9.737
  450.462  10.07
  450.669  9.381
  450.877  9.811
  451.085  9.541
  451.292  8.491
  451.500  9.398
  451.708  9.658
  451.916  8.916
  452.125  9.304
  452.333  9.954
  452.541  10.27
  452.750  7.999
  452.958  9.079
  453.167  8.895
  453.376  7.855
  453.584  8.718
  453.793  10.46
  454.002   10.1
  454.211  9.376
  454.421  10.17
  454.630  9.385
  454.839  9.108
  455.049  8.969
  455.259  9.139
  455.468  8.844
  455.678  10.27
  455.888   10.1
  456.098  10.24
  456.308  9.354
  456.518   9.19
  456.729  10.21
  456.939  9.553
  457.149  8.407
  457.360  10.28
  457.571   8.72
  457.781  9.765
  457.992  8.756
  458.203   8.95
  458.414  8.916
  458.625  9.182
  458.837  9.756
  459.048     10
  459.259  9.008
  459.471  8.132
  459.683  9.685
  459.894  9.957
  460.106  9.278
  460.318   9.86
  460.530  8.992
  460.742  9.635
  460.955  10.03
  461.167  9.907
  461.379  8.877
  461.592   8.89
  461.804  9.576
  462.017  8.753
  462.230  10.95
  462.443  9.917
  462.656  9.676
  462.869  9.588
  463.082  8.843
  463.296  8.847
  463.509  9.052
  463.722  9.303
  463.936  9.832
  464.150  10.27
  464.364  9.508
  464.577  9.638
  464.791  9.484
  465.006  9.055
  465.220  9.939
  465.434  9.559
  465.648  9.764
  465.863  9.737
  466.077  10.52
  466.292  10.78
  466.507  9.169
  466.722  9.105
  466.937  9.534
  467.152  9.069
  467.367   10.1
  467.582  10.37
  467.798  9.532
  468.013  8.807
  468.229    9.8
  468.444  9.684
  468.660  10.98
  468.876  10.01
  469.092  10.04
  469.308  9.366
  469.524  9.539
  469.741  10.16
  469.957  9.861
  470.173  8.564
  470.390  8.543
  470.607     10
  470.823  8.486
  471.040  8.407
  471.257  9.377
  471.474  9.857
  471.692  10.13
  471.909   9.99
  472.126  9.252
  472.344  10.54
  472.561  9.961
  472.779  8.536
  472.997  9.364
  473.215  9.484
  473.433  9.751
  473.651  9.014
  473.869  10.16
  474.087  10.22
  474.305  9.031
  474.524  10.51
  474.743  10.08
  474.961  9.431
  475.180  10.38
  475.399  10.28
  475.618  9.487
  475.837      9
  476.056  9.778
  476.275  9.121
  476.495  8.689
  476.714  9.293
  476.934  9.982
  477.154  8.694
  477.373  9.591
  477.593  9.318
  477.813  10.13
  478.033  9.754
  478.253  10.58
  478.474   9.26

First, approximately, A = 0.42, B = 9.32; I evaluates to 9.7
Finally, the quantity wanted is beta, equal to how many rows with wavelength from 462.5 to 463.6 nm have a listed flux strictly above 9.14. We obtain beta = 2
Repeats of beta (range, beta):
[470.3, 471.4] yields 2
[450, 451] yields 5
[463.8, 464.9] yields 5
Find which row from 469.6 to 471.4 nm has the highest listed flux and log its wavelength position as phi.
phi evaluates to 469.741 nm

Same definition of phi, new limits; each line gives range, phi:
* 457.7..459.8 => 459.048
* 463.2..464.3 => 464.150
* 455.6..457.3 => 455.678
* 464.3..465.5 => 465.220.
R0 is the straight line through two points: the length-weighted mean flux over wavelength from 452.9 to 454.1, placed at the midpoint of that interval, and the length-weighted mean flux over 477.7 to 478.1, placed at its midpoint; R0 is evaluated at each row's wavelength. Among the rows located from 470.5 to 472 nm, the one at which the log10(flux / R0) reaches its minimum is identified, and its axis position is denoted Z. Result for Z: 471.040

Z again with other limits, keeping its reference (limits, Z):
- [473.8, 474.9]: 474.305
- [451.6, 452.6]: 451.916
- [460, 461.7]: 461.379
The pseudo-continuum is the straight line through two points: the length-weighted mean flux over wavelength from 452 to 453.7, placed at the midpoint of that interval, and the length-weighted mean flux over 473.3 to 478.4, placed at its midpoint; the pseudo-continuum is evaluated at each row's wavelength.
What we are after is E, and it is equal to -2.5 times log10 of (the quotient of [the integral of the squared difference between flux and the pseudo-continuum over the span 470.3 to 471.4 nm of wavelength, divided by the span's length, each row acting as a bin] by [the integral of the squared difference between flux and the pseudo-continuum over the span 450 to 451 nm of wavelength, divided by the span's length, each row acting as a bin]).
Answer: 0.2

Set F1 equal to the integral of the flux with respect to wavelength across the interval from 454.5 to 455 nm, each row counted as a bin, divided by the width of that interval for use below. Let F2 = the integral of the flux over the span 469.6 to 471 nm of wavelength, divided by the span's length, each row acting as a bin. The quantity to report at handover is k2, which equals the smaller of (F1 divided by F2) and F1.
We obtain 1.00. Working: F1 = 9.3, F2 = 9.2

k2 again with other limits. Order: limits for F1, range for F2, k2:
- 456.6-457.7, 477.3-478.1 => 0.97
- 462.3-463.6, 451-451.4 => 1.04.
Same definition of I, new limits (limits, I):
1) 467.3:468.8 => 10.5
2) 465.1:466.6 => 10.4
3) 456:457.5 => 10.2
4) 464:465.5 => 10.0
